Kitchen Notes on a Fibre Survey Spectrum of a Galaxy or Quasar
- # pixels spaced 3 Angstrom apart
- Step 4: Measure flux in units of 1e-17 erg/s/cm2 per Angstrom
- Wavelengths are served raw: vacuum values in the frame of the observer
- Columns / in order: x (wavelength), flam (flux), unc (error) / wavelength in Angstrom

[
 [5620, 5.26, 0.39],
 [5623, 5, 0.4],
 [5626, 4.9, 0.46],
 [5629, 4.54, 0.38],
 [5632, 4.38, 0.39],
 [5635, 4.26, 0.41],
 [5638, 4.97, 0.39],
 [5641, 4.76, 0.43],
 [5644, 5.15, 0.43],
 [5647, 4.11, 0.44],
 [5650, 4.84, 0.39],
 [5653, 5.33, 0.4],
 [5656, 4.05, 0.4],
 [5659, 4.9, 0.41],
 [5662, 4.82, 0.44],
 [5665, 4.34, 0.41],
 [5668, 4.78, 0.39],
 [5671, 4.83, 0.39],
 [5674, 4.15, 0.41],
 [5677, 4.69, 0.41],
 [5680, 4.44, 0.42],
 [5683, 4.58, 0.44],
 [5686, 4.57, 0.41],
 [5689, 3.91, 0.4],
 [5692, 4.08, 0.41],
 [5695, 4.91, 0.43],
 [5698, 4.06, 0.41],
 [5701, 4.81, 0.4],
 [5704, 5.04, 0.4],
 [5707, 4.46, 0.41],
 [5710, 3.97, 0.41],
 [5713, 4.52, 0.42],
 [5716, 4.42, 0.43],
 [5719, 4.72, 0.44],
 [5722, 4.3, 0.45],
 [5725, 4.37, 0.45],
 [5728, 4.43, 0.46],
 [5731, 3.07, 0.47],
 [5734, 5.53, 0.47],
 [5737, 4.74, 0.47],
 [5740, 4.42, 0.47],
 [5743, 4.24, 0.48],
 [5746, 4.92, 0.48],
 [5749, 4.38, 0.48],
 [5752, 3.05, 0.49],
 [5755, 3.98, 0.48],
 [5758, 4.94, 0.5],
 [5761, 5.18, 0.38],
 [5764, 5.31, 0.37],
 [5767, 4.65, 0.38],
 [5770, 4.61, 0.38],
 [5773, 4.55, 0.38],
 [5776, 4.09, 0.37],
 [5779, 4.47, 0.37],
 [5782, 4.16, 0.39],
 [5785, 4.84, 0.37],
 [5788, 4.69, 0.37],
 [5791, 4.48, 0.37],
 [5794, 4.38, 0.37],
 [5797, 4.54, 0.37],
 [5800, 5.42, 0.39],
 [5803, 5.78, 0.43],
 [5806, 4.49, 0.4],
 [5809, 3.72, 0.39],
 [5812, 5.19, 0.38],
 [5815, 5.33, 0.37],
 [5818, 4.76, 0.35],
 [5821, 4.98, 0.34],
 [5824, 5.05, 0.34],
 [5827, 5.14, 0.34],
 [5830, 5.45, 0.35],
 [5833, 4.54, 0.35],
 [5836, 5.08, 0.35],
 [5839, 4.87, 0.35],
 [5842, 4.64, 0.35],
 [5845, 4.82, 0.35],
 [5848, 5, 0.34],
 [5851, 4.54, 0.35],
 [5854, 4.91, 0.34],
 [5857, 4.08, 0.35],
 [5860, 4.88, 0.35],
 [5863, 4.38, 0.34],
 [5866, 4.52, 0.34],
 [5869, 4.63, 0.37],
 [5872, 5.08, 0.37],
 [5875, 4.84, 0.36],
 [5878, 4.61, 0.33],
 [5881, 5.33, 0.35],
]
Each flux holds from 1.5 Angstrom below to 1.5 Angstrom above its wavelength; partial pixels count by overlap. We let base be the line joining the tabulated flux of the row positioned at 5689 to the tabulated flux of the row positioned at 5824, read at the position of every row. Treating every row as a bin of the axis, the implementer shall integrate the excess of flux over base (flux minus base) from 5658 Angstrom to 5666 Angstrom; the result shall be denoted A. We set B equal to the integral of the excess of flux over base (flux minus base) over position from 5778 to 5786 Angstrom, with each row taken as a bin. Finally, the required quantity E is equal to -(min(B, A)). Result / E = 2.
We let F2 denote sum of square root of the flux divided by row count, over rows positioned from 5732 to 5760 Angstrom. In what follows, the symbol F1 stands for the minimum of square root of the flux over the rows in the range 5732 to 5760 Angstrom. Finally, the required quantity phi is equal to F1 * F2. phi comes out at 3.7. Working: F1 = 1.75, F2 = 2.11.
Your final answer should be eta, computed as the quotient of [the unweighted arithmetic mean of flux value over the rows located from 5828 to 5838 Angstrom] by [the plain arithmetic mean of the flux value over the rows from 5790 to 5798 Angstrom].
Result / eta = 1.12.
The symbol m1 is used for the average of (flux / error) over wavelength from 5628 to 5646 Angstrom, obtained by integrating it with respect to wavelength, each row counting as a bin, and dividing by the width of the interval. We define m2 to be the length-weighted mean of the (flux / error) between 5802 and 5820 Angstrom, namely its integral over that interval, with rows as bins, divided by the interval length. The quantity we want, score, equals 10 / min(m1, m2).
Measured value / 0.87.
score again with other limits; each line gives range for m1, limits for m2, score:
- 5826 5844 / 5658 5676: 0.88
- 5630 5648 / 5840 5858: 0.89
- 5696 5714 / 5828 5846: 0.91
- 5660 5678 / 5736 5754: 1.12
